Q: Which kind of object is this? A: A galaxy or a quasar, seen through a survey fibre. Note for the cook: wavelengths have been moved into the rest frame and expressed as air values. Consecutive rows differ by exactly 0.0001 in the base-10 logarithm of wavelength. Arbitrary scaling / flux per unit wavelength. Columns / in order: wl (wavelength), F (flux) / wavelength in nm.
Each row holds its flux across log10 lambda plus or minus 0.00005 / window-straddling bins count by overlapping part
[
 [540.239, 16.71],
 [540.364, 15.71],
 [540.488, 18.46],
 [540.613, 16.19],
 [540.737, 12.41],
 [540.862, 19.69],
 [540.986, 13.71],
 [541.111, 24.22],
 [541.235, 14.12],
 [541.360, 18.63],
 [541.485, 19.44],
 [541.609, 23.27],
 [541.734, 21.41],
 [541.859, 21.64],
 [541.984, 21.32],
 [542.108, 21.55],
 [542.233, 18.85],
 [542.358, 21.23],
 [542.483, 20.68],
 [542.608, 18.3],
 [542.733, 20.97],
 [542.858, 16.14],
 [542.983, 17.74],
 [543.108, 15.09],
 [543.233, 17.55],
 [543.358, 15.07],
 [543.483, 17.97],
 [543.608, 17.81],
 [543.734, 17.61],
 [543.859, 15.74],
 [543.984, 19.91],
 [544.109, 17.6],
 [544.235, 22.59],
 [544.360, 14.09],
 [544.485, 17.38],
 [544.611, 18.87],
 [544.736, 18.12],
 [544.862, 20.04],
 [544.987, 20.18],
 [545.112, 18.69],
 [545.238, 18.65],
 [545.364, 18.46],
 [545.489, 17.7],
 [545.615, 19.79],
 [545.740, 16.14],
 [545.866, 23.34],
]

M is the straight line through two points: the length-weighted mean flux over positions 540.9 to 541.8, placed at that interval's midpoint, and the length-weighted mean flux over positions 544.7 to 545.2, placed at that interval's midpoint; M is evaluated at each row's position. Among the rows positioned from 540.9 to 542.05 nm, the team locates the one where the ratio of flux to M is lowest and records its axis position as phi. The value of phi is 540.986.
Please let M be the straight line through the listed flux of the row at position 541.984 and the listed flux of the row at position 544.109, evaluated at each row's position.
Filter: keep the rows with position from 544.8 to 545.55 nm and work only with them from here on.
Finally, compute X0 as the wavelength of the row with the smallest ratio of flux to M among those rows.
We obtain 545.489 nm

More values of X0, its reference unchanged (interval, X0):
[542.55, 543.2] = 543.108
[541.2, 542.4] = 541.235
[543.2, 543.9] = 543.358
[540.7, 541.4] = 540.737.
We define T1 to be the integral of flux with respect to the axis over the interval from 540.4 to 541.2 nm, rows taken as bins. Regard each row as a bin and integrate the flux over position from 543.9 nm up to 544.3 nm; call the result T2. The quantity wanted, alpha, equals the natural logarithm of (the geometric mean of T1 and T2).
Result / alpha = 2.35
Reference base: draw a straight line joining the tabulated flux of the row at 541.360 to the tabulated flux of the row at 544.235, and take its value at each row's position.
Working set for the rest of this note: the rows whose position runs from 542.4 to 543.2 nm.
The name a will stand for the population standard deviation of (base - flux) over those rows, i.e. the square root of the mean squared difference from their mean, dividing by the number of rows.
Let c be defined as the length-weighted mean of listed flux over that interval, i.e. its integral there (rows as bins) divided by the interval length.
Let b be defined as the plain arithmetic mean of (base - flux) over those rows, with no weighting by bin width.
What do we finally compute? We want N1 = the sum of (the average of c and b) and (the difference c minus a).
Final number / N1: 26.1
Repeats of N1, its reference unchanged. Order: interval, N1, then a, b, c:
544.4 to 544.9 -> 28.9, 0.8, 5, 18.3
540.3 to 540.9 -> 22.6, 2.5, 1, 16.3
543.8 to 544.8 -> 27.0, 2.4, 5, 18.0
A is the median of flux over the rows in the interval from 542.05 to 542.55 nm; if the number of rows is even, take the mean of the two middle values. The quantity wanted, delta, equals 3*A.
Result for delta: 63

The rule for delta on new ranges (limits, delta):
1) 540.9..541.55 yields 56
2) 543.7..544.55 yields 53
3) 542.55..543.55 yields 53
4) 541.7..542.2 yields 64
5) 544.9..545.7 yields 56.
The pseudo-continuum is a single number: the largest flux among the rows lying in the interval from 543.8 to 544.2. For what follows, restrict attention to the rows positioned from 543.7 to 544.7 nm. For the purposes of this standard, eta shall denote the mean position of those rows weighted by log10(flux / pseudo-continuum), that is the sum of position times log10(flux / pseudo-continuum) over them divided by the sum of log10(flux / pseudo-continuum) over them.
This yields 544.16 nm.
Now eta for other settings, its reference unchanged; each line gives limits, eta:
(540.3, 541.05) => 540.71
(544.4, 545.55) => 544.99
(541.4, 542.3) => 541.78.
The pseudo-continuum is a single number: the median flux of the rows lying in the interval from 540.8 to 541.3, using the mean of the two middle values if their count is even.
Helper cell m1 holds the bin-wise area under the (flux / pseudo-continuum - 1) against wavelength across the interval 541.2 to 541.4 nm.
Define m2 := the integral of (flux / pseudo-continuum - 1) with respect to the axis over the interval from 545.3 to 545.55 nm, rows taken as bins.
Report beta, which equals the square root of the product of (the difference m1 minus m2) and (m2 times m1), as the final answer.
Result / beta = 0.001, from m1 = -0.01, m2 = 0.017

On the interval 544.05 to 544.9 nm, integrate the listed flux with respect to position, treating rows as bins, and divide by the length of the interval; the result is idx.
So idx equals 18.3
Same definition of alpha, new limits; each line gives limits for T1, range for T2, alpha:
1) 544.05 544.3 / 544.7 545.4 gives 2.10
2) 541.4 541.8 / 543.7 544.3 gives 2.28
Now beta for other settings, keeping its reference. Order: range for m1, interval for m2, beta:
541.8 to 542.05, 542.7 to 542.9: 0.008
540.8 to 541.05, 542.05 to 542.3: 0.002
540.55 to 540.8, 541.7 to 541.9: 0.014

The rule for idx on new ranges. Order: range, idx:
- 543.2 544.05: 17.4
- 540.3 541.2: 17.1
